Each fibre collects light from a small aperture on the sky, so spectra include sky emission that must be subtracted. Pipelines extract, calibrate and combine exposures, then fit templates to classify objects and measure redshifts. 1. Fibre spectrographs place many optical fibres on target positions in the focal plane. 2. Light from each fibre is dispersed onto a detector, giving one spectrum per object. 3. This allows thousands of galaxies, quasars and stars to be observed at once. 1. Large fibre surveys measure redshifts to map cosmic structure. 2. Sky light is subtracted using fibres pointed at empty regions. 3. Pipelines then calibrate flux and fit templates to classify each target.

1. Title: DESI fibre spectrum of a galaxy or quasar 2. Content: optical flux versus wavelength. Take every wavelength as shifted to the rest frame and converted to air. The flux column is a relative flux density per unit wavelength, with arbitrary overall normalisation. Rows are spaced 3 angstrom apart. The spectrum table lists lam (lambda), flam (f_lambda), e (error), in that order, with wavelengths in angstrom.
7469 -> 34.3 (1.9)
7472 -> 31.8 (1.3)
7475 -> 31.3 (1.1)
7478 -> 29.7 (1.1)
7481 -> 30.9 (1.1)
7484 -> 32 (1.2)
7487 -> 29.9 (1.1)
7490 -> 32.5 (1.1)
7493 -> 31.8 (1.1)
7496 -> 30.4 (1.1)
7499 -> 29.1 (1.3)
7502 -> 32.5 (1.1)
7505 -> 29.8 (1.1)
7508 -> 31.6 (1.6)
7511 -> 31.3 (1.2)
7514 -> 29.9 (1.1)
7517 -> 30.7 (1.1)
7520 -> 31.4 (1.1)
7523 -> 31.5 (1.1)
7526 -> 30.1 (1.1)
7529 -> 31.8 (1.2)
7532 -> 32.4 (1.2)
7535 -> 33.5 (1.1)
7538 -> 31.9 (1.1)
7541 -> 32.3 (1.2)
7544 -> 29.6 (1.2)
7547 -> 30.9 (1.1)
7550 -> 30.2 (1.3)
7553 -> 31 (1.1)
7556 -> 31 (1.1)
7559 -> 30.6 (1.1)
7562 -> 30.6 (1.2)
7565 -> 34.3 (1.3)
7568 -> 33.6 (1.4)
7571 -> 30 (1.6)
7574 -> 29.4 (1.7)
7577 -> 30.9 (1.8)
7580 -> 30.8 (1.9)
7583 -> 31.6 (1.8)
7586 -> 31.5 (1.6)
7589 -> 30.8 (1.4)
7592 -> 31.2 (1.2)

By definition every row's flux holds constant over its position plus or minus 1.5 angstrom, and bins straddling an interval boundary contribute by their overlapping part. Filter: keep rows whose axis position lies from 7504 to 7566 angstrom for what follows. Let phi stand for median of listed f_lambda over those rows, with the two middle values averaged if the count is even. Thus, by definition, 31.0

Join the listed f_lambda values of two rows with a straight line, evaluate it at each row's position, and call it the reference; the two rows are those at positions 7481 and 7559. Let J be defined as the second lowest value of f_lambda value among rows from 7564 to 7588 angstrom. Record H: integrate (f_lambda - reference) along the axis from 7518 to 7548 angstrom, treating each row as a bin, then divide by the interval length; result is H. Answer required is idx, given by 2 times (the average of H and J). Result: 30.8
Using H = 0.8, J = 30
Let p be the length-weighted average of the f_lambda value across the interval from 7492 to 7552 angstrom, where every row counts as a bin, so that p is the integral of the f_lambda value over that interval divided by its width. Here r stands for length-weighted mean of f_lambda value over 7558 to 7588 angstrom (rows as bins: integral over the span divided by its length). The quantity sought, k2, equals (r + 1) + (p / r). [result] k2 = 33.33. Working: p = 31.1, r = 31.3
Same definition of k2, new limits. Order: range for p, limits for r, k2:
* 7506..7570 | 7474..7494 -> 33.15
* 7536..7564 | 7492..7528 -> 32.85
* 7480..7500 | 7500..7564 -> 33.17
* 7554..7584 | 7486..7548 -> 33.20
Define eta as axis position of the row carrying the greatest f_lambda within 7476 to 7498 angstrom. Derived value 7490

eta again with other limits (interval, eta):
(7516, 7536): 7535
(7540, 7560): 7541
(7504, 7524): 7508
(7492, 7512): 7502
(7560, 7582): 7565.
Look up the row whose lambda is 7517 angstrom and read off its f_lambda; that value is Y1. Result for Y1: 30.7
